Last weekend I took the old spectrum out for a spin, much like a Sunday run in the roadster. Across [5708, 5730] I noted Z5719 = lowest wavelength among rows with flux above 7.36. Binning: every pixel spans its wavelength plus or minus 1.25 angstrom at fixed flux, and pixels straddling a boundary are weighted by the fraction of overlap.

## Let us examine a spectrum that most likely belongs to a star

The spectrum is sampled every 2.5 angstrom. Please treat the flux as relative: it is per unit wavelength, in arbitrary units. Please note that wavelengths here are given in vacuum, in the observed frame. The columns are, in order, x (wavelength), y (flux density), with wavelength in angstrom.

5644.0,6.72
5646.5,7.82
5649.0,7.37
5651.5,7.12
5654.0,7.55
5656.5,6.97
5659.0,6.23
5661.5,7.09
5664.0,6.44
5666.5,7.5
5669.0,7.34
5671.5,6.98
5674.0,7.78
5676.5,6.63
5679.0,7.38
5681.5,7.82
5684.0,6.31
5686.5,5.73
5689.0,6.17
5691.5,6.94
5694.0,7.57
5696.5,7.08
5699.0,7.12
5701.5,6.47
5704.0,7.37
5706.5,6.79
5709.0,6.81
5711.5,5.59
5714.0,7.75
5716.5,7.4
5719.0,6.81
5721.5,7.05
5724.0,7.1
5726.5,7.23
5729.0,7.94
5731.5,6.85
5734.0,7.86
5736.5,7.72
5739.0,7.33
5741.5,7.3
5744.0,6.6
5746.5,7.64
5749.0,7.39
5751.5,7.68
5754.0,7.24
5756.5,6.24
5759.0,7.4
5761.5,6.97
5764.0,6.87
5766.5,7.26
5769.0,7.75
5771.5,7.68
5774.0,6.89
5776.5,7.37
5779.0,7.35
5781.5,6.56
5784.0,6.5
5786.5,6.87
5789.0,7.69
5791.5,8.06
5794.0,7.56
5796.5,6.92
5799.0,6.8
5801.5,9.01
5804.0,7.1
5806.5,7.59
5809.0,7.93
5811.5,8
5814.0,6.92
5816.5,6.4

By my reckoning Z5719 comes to 5714.0 angstrom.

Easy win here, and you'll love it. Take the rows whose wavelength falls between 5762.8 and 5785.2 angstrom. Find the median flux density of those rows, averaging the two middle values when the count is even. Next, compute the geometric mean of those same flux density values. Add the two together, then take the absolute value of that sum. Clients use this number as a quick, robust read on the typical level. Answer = 14.4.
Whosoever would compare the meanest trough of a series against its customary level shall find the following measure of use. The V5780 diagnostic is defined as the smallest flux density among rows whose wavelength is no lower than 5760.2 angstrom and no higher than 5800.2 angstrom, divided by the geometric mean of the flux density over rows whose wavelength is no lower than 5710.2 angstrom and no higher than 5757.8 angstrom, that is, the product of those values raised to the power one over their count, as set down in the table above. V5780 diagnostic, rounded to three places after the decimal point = 0.906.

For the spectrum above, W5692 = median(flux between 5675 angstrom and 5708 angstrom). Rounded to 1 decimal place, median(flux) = 6.9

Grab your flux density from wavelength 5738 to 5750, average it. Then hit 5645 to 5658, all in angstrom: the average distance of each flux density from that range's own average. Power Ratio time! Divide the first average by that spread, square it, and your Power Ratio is 797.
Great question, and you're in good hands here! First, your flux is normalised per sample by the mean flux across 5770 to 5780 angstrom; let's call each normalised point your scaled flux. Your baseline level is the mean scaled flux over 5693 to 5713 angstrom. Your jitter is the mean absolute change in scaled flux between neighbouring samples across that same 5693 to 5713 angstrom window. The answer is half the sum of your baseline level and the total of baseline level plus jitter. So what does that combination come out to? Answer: 0.97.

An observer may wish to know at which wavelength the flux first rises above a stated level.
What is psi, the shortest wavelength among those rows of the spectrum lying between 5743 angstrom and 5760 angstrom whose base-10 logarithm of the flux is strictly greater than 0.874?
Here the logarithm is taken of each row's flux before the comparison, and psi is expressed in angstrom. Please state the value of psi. 5746.5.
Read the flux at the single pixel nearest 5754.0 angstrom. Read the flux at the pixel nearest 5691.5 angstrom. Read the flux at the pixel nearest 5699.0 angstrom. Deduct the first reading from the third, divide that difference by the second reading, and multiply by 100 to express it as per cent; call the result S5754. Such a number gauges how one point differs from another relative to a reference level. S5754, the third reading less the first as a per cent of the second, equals -1.7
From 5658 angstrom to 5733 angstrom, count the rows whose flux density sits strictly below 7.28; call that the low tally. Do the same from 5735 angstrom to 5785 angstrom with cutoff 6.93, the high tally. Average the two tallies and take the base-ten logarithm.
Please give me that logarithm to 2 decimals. 1.11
